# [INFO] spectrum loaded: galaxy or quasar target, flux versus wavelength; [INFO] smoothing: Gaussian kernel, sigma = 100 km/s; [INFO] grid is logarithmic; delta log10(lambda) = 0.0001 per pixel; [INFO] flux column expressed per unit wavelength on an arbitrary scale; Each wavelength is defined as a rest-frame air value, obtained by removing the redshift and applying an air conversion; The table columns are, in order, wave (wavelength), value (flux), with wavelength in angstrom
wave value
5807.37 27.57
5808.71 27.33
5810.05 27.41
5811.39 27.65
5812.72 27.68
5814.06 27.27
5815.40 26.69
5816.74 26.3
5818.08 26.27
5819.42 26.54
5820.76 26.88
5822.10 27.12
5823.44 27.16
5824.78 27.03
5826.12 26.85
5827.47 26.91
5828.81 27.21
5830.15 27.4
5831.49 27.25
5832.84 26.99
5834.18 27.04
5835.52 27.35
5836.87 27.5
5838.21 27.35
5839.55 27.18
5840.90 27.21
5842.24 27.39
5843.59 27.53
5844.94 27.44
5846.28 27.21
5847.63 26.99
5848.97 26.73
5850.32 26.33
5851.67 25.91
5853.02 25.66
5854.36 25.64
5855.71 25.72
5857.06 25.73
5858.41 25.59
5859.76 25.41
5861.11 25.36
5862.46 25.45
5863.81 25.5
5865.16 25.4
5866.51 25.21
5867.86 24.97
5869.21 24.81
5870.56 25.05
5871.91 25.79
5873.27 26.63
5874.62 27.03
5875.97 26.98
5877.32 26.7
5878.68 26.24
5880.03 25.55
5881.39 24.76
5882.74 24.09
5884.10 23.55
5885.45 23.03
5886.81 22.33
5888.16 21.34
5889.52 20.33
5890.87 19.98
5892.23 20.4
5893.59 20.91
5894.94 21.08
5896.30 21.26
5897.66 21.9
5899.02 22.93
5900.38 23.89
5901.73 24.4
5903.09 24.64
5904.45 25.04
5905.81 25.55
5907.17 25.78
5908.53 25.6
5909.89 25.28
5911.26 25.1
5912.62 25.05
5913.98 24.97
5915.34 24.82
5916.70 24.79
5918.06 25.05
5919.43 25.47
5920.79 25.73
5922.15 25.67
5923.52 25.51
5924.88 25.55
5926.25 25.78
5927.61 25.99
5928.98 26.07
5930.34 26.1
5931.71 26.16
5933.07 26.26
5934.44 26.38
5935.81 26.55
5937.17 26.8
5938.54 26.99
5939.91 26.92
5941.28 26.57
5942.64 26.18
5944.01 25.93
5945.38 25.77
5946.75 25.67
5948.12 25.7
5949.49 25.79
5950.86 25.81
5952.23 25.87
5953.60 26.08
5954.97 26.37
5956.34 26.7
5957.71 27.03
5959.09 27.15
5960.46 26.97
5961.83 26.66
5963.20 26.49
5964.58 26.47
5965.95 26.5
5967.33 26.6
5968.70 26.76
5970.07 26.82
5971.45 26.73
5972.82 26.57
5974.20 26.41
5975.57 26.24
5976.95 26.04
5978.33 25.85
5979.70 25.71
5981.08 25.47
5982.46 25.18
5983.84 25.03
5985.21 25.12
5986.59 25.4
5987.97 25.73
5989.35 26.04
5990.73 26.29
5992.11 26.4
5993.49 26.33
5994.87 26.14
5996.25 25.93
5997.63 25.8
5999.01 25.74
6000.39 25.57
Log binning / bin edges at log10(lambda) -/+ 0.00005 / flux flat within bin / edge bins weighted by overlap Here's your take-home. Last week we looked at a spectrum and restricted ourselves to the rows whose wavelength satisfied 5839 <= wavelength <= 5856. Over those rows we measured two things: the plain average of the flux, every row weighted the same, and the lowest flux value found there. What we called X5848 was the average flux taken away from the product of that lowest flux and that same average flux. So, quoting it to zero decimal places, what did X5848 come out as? 658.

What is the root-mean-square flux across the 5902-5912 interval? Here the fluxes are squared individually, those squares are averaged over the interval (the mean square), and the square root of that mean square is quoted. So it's 25.3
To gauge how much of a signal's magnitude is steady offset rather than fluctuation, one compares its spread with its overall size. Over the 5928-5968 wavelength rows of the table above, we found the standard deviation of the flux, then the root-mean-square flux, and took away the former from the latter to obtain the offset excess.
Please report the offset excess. 25.9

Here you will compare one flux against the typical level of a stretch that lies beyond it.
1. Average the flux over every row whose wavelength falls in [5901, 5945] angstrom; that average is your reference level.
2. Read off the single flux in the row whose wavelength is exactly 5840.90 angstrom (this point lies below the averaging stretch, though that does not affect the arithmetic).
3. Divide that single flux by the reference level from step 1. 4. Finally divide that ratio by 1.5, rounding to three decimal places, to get 0.706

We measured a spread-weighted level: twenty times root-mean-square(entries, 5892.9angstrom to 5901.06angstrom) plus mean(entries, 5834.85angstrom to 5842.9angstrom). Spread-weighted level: 468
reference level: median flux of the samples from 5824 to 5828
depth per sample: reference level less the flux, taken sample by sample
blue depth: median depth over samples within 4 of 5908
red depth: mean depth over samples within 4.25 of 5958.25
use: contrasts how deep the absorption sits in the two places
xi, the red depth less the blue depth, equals -1.4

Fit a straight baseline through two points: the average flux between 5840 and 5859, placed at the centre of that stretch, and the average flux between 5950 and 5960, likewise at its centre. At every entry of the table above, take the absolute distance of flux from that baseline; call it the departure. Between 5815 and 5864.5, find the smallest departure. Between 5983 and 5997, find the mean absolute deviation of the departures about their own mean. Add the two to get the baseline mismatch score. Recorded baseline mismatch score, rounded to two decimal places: 0.43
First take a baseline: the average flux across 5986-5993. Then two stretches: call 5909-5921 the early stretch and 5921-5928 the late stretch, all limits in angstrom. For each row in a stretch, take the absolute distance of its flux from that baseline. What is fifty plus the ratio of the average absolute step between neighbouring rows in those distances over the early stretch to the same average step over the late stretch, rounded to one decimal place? 51.2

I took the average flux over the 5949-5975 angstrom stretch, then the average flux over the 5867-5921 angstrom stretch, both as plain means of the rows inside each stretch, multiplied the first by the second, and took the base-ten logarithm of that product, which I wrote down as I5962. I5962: 2.81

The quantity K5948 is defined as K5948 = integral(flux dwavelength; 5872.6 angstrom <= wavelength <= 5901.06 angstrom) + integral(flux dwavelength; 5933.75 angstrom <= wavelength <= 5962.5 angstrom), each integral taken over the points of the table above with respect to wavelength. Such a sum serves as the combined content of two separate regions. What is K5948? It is 1424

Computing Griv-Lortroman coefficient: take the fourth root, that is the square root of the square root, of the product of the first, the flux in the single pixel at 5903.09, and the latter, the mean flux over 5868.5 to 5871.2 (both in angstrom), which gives 4.98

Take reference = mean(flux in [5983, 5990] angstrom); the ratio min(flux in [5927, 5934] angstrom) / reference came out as 1.02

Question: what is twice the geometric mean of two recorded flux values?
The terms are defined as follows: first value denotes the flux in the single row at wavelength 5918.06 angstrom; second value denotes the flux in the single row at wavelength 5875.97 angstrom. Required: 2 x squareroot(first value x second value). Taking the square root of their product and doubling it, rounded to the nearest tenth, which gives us 52.0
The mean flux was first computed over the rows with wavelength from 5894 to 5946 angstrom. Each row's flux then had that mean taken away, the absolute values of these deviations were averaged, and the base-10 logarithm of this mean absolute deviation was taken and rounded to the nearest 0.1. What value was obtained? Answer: 0.0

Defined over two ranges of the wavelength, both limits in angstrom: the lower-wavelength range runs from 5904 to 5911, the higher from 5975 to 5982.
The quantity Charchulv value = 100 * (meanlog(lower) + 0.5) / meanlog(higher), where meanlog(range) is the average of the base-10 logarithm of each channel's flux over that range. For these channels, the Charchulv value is 135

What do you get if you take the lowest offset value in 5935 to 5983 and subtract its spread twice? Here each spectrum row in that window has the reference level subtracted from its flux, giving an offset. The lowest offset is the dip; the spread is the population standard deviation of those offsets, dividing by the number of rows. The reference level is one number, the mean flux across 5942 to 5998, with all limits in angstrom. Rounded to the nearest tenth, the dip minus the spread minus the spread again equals -2.0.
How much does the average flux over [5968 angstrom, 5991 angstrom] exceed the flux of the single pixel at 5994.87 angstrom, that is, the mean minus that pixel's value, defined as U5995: -0.2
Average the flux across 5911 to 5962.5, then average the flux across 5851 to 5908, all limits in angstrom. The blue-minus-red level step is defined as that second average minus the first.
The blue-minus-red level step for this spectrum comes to -1.6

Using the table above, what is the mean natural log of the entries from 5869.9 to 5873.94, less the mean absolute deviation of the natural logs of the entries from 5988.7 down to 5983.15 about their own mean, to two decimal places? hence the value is 3.24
